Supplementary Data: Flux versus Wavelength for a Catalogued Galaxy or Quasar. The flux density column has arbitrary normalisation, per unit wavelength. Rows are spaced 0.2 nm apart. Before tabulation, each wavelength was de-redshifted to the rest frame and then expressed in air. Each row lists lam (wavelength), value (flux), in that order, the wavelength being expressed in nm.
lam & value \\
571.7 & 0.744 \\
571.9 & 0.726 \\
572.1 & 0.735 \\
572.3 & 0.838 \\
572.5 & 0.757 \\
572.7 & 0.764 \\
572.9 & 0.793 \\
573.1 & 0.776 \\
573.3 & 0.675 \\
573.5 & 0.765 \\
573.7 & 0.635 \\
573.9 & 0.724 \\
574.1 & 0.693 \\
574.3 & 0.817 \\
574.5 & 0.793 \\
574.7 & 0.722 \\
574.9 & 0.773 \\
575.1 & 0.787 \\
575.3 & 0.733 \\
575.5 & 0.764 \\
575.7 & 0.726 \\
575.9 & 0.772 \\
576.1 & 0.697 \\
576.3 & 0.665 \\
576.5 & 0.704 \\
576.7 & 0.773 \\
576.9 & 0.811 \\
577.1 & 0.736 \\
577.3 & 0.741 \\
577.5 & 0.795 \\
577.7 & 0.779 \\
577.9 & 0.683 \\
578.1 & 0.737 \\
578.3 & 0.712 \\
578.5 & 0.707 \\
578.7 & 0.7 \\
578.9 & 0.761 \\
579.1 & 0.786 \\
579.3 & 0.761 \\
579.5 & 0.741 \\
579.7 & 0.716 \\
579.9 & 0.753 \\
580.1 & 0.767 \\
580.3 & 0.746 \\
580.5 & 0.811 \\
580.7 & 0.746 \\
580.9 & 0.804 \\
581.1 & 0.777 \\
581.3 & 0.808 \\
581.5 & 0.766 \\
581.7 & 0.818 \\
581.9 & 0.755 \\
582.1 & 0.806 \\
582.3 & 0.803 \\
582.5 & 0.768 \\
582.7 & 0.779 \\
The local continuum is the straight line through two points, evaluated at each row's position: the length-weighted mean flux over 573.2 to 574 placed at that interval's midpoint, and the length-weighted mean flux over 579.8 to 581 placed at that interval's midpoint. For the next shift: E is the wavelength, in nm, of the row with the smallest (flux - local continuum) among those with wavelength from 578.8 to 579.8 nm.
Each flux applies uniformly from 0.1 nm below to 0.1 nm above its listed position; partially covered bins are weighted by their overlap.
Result 579.7 nm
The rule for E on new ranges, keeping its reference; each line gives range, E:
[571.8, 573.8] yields 573.7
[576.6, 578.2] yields 577.9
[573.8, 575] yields 574.1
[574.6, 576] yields 575.7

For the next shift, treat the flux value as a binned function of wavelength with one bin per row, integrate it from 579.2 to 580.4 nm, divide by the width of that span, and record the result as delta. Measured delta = 0.747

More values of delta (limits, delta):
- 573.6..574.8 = 0.731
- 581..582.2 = 0.788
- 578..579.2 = 0.734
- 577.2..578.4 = 0.741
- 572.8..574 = 0.728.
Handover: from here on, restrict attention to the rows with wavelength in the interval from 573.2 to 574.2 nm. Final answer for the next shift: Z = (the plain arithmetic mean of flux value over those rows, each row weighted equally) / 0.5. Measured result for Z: 1.40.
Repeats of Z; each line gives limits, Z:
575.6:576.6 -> 1.43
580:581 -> 1.55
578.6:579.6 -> 1.50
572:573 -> 1.55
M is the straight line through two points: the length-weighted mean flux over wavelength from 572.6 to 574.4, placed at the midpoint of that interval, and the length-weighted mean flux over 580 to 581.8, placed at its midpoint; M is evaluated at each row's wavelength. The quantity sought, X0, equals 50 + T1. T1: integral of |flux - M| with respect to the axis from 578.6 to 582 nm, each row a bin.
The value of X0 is 50.1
